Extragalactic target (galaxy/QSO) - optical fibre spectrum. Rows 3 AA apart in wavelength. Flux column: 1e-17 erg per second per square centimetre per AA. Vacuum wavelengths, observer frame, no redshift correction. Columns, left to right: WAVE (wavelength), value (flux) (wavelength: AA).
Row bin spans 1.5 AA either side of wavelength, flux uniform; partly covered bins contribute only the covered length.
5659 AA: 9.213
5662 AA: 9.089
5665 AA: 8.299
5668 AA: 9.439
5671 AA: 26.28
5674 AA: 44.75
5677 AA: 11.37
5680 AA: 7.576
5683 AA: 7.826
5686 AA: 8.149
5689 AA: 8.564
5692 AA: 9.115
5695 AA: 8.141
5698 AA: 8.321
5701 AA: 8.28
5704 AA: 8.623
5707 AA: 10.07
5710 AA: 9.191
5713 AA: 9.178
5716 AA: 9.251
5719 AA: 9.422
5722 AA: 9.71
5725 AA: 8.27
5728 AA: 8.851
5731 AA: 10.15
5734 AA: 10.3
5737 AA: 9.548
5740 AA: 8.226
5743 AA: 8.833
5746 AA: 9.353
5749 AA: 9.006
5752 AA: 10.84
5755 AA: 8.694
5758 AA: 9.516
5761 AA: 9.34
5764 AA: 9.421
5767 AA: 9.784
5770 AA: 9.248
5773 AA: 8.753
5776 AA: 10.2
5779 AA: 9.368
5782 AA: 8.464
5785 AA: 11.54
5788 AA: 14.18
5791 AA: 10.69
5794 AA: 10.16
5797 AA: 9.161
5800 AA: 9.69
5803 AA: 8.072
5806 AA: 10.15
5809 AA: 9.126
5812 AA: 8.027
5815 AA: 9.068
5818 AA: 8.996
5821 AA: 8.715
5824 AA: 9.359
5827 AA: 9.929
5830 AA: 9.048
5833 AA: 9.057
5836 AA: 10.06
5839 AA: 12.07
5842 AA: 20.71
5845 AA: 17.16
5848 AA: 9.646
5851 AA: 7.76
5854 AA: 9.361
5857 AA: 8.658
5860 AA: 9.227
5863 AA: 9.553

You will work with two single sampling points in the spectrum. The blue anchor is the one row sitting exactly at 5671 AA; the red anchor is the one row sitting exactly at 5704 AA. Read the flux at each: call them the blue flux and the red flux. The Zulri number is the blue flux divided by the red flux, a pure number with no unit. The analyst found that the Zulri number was 3.0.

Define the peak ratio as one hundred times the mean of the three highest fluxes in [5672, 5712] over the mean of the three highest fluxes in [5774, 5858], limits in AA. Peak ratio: 127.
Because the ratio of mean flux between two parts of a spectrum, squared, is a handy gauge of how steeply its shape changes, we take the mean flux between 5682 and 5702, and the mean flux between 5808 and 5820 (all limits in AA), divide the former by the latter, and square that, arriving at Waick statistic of 0.90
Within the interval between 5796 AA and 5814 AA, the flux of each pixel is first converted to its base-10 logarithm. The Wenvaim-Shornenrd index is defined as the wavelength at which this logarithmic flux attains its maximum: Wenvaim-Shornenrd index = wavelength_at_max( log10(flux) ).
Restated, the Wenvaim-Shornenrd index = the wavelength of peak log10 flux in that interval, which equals 5806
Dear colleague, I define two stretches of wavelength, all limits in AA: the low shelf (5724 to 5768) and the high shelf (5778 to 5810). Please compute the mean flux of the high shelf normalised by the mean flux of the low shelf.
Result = 1.08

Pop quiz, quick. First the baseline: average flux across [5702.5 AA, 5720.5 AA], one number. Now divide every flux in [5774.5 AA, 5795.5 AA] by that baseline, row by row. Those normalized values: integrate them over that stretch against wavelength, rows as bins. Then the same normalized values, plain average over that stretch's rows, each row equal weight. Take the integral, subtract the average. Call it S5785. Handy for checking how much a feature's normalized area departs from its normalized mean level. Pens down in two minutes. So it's 22.9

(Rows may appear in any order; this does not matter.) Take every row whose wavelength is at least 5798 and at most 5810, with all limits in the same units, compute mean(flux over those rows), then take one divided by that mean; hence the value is 0.108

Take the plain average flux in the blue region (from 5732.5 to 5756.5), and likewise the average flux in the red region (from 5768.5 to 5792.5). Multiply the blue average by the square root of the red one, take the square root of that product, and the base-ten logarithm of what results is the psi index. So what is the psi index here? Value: 0.74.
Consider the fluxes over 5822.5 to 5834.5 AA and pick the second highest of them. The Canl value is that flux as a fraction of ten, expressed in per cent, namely 94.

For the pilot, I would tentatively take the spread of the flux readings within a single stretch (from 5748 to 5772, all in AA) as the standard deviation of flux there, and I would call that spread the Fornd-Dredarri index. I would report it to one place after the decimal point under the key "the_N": 0.6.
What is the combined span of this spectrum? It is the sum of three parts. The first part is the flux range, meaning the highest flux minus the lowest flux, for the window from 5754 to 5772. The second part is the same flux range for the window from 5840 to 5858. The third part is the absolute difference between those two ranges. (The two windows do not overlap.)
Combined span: 26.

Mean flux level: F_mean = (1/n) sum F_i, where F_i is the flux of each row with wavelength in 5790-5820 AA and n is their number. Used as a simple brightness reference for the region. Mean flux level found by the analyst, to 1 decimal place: 9.3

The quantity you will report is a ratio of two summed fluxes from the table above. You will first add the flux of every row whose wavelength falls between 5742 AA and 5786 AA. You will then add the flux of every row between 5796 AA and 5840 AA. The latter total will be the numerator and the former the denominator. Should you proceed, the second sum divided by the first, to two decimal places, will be 0.99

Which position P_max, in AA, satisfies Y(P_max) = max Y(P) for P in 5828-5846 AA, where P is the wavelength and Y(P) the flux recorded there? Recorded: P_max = 5842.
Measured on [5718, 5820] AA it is 5788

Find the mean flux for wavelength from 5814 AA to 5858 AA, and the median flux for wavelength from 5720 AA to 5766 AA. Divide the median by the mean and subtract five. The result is -4.12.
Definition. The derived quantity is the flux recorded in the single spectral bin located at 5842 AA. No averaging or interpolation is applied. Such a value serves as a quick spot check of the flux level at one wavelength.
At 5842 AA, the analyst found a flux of 20.71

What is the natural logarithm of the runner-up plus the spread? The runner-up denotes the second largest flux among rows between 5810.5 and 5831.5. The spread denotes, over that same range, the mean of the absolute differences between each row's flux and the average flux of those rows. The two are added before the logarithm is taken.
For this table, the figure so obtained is 2.28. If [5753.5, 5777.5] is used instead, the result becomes 2.32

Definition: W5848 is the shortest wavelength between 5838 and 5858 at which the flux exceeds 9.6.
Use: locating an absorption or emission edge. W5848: 5839 AA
